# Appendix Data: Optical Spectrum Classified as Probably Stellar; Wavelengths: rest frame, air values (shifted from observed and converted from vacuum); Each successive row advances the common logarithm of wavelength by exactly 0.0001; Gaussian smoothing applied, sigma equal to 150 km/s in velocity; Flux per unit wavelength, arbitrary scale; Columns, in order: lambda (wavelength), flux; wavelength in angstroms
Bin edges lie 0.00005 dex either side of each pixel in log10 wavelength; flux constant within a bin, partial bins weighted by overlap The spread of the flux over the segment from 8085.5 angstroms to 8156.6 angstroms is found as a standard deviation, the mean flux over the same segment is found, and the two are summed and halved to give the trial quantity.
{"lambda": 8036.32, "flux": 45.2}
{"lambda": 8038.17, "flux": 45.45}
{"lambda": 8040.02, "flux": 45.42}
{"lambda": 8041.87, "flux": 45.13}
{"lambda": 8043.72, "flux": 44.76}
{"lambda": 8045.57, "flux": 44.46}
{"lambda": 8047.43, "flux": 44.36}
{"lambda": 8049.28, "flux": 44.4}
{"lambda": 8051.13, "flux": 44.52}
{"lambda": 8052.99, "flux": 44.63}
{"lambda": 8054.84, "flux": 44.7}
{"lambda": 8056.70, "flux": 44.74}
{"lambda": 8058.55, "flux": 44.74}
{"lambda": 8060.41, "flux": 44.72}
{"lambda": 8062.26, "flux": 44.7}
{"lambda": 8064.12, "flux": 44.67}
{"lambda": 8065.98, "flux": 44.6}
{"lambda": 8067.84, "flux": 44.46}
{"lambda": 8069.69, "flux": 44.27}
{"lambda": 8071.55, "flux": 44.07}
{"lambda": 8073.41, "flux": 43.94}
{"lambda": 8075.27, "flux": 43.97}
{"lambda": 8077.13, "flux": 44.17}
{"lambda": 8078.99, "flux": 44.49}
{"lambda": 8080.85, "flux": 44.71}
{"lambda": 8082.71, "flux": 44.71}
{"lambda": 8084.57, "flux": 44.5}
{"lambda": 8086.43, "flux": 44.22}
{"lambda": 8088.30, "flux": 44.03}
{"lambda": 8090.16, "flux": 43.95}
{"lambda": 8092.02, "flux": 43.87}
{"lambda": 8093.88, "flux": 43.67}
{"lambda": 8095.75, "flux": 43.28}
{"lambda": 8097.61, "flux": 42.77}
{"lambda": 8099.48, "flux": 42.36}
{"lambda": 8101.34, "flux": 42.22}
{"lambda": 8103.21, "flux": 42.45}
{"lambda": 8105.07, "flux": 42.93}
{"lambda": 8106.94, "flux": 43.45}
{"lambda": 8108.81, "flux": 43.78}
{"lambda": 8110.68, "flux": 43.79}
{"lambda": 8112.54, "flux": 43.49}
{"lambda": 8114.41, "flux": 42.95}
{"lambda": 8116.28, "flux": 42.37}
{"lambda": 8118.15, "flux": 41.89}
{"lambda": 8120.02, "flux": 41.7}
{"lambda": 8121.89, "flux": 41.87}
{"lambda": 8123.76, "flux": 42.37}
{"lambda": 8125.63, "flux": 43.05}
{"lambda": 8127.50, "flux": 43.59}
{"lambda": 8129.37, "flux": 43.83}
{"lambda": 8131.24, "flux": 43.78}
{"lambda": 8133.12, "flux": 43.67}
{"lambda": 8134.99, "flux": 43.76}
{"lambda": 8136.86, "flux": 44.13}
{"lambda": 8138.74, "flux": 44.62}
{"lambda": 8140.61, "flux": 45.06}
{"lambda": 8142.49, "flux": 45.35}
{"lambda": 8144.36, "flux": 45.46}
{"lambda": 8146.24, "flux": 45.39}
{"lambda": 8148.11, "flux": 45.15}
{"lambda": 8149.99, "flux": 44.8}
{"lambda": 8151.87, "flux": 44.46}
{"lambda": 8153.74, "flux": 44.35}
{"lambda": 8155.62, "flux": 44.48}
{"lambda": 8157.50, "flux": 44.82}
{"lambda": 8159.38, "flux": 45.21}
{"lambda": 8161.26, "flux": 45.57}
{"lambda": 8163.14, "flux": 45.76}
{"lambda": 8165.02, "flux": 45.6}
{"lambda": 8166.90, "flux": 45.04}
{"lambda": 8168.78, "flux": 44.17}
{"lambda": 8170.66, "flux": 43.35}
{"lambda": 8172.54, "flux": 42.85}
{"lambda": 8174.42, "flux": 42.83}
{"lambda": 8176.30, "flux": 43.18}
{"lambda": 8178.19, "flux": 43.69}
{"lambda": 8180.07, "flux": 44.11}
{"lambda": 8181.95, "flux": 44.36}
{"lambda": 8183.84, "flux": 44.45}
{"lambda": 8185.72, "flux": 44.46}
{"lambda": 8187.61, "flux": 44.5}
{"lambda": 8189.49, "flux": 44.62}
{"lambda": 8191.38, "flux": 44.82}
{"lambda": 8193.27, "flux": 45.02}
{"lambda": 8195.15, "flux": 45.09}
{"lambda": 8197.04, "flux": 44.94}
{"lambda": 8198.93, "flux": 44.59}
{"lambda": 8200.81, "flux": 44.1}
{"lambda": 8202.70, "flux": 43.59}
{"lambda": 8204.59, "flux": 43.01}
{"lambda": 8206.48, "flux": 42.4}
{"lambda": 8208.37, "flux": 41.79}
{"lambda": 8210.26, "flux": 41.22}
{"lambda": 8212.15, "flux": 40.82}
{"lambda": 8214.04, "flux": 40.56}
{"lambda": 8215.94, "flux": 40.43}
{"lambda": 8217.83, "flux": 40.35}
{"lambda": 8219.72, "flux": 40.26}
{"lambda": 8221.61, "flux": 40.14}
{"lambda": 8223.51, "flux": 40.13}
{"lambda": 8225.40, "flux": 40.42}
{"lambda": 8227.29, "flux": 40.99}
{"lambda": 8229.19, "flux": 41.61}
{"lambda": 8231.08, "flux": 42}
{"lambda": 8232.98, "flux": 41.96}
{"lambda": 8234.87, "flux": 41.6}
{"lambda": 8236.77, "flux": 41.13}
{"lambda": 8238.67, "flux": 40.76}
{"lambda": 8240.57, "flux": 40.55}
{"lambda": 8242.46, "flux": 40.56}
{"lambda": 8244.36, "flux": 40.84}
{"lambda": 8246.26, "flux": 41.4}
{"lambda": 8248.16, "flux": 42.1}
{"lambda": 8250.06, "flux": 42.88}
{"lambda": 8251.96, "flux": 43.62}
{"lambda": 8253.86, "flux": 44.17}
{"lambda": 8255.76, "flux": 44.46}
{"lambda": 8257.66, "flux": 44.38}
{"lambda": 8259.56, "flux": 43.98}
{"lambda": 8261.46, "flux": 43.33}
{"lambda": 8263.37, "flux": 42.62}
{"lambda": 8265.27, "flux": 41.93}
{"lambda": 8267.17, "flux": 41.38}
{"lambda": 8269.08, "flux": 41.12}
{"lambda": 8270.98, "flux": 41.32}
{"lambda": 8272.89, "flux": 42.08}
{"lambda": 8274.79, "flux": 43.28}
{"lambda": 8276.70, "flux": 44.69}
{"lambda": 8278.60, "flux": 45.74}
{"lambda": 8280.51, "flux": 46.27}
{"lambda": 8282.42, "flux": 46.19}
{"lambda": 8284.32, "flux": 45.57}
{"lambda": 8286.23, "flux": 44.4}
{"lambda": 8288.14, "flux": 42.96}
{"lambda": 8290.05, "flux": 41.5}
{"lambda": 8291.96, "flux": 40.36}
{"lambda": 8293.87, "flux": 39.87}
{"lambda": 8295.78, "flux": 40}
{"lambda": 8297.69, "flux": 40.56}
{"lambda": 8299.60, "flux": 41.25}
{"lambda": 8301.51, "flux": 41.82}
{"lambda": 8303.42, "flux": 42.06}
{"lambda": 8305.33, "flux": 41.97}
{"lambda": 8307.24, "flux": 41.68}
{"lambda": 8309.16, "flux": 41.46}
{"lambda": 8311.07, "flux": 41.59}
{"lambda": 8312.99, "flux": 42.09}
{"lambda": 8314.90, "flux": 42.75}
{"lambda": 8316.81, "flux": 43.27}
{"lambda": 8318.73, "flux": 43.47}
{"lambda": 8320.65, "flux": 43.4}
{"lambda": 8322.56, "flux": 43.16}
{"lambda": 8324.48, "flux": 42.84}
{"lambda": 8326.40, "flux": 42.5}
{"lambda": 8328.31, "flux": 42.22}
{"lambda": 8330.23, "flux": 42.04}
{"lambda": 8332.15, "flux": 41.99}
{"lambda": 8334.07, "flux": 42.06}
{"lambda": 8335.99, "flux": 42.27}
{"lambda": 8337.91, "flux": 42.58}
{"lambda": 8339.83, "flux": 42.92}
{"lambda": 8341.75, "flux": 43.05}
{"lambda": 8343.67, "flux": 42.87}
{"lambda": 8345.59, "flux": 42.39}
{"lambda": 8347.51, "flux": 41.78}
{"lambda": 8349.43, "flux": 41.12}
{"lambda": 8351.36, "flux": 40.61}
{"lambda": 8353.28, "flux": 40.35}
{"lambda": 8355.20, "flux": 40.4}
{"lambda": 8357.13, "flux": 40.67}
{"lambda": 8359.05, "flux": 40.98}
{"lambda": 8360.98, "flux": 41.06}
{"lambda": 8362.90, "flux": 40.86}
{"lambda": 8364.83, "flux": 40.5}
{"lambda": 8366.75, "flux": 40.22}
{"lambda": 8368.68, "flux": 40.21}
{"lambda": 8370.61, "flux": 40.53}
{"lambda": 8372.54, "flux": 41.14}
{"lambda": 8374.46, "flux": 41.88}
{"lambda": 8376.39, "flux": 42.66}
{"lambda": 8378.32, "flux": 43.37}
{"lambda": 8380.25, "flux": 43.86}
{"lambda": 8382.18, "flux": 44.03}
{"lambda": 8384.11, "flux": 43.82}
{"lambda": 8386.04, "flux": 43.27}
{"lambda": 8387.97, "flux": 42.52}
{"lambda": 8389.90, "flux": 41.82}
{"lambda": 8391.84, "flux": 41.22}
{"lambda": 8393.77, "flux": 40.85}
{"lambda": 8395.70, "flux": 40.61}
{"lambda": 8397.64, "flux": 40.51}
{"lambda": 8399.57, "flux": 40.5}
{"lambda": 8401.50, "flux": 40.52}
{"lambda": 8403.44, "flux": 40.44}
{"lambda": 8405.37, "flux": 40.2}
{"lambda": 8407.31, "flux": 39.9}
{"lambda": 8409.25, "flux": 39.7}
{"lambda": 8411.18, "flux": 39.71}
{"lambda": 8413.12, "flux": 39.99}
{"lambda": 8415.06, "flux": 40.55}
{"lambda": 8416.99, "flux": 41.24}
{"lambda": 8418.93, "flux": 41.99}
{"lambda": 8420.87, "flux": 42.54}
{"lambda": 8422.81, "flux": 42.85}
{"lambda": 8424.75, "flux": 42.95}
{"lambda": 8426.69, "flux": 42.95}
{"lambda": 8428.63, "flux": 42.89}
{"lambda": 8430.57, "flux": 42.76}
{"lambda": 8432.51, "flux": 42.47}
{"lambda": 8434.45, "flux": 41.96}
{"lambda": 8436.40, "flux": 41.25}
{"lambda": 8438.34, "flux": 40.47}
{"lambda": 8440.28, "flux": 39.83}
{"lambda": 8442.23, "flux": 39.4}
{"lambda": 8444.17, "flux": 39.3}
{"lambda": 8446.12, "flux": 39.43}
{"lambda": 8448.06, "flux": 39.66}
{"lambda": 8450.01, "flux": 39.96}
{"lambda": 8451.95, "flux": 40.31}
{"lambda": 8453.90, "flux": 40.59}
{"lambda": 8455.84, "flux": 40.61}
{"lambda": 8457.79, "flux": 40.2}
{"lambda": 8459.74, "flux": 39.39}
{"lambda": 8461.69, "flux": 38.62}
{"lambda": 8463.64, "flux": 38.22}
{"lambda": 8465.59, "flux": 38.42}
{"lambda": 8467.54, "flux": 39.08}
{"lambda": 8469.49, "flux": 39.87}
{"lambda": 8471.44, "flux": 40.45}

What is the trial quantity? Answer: 22.3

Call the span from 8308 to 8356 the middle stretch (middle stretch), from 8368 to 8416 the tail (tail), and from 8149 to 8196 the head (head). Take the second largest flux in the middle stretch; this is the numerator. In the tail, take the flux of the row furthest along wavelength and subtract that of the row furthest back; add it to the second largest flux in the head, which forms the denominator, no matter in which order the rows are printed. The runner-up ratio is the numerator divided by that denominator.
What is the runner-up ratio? 0.94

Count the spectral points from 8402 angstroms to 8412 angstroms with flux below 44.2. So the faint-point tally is 5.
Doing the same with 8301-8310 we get 5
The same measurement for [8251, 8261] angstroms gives 3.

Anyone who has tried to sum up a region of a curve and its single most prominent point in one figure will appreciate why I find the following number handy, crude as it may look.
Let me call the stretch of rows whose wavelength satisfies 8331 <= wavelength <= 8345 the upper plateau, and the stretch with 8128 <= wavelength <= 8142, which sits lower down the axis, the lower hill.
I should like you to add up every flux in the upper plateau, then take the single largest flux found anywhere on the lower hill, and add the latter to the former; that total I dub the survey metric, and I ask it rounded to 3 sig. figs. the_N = 343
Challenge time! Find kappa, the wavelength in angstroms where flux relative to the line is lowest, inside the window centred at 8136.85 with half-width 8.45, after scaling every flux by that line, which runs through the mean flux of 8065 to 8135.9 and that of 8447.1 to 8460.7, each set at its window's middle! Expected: 8133.12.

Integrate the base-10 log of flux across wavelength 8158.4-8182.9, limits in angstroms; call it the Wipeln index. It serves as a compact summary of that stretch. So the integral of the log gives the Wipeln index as 40.3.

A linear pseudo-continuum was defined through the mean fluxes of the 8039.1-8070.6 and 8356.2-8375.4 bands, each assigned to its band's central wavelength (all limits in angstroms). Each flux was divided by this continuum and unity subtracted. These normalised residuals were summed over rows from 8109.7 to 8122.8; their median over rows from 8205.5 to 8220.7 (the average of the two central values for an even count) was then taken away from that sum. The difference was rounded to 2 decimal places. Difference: -0.16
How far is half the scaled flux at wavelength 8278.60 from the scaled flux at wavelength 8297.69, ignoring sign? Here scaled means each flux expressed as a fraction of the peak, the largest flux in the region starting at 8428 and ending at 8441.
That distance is 0.41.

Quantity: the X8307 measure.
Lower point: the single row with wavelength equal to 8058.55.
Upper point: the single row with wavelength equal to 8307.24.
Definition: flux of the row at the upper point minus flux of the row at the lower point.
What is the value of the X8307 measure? -3.1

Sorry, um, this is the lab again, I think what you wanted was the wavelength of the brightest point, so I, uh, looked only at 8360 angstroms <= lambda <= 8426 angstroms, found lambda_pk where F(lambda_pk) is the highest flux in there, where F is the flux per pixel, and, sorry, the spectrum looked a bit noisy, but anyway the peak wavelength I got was 8382.18 angstroms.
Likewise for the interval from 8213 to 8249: 8248.16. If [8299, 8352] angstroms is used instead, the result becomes 8318.73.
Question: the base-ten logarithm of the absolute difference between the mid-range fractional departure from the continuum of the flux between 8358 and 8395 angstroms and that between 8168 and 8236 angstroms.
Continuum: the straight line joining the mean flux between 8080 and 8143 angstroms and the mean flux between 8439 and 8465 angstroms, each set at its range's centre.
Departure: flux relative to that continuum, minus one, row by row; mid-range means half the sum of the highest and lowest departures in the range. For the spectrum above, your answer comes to -1.46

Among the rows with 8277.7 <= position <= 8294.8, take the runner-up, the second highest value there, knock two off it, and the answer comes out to 44.2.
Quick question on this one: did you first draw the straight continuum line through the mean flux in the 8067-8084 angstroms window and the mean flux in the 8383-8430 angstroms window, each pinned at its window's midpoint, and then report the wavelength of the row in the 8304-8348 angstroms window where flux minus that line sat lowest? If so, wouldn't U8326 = 8309.16 angstroms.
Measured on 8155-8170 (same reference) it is 8168.78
